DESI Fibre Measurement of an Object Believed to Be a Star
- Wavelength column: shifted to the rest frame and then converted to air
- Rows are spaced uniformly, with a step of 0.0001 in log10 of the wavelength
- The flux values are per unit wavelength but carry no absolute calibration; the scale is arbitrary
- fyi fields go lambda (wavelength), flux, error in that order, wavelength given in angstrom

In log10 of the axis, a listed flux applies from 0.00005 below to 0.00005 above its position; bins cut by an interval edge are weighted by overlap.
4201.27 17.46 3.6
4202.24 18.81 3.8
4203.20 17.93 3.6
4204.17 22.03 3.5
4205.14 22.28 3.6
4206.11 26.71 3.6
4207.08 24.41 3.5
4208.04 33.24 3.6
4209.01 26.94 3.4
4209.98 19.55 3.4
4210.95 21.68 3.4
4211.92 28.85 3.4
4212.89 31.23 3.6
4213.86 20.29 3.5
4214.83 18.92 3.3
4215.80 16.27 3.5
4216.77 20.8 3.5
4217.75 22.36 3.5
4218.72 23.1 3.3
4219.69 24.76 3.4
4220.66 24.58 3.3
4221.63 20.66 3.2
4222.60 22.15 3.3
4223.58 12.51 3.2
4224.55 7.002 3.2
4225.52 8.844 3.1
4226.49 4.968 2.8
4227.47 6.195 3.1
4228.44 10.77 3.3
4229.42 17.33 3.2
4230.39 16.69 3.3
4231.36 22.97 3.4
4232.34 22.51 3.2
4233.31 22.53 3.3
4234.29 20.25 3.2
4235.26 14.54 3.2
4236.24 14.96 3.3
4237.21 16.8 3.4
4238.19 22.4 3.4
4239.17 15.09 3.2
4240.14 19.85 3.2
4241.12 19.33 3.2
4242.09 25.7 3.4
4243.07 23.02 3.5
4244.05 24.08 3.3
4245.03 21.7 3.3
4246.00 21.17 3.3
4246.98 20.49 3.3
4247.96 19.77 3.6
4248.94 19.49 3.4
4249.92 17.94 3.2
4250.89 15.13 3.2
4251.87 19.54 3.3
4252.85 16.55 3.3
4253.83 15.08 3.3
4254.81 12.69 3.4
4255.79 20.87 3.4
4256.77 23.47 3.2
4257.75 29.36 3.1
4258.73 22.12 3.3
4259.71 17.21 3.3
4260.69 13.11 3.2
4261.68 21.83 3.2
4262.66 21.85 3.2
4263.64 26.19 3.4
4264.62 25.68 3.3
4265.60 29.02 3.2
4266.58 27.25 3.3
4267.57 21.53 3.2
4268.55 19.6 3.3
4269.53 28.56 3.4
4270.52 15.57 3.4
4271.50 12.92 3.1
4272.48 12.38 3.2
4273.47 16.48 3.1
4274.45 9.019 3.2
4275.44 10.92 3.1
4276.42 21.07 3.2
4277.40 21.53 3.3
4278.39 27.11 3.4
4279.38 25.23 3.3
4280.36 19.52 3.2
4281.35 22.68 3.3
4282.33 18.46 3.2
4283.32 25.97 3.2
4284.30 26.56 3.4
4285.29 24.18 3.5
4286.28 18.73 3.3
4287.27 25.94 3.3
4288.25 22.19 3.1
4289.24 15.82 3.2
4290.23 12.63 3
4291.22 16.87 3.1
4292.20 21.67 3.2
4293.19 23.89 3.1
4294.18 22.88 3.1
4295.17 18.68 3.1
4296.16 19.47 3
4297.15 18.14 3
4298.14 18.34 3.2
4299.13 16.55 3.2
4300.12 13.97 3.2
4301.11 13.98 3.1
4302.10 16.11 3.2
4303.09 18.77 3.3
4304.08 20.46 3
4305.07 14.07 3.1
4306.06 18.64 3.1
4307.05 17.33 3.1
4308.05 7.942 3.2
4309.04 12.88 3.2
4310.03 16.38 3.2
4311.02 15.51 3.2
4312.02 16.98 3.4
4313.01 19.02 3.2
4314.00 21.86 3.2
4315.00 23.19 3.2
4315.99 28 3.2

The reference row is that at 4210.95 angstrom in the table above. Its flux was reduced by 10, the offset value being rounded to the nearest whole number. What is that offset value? 12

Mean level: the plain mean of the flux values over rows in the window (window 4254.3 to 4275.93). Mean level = 19.9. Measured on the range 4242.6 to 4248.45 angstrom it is 21.7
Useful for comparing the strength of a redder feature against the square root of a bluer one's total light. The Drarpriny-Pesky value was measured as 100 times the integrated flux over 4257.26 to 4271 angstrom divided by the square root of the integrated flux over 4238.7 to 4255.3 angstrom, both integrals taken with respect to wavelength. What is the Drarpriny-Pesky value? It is 1752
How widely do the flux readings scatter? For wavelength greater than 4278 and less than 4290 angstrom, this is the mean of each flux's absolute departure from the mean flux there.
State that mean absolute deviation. 3.1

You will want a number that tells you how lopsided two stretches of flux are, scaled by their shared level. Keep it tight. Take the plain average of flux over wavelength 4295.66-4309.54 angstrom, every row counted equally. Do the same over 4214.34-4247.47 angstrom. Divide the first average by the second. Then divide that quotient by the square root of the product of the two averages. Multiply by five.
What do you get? 0.26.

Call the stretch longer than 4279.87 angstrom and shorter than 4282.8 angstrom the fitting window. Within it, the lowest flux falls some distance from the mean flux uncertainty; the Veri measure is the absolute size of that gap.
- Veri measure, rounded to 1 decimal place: 15.2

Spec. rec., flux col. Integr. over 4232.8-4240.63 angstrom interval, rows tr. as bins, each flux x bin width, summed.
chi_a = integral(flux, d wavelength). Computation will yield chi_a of 143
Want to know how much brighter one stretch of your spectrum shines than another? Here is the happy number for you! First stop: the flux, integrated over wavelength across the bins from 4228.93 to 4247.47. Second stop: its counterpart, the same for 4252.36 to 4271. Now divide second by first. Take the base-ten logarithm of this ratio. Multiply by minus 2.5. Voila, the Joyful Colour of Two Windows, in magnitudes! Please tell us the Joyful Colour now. -0.078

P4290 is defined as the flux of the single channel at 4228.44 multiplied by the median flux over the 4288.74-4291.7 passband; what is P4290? 170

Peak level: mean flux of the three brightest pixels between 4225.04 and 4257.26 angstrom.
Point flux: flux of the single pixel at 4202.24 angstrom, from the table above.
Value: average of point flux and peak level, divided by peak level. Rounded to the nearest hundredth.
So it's 0.89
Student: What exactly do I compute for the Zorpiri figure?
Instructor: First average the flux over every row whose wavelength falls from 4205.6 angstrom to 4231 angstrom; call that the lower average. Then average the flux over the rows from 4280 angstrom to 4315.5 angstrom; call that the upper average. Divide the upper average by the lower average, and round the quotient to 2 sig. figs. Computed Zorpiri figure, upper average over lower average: 0.96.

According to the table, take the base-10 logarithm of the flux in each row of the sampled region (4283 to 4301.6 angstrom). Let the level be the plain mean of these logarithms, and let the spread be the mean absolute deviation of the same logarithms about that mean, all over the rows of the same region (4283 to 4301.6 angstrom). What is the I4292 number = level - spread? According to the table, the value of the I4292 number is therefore 1.21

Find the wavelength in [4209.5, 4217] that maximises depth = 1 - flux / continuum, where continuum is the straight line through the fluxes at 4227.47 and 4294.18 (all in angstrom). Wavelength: 4215.80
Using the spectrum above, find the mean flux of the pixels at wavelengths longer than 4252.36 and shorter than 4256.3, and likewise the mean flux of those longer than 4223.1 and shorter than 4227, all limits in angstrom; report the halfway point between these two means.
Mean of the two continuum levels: 12.3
